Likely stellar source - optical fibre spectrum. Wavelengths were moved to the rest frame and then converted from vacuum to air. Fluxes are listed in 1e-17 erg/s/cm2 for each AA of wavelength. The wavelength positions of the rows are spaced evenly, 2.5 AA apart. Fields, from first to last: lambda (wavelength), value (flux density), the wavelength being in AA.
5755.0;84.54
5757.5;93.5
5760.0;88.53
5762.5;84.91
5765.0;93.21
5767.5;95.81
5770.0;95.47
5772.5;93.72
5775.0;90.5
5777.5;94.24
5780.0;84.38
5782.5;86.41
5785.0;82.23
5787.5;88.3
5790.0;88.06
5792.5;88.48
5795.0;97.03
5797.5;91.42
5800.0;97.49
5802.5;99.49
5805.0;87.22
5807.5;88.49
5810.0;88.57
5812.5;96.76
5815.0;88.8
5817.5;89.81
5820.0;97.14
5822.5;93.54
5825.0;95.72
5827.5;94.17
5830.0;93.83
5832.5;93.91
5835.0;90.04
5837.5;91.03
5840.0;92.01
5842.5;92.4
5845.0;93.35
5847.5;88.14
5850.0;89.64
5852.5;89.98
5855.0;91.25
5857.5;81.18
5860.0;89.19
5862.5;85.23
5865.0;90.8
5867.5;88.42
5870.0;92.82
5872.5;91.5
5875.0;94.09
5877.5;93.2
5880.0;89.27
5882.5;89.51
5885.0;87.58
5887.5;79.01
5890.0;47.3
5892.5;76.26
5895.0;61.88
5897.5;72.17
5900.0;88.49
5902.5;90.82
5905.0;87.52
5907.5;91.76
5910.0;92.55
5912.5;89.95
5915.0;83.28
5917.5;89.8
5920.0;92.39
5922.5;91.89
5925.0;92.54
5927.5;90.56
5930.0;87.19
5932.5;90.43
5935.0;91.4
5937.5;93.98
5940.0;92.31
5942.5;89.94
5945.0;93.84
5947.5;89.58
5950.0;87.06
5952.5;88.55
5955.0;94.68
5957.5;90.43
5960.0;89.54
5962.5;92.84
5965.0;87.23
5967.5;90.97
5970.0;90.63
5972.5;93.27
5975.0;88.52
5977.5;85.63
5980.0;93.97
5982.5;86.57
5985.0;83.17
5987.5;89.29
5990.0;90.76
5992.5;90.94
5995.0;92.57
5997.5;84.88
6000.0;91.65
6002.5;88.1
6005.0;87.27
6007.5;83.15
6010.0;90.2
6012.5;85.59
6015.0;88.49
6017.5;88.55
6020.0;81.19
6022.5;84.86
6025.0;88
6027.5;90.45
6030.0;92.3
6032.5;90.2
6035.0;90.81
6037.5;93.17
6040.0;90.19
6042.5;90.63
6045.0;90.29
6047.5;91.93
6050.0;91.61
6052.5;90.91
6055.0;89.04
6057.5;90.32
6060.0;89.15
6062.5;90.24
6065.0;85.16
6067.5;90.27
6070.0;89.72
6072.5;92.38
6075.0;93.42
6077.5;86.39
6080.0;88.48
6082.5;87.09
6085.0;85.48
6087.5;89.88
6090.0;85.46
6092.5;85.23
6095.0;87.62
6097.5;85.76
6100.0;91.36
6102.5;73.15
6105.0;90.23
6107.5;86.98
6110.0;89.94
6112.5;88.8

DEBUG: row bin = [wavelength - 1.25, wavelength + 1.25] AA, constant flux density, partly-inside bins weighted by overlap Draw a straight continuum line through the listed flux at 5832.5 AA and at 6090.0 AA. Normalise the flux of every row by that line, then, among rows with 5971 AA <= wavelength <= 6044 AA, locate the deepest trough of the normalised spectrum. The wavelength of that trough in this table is 6020.0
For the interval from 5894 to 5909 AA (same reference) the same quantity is 5895.0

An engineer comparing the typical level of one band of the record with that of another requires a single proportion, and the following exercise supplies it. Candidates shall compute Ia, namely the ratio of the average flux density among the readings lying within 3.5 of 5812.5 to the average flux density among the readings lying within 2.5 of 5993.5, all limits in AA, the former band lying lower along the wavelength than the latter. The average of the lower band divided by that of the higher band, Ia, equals 1.00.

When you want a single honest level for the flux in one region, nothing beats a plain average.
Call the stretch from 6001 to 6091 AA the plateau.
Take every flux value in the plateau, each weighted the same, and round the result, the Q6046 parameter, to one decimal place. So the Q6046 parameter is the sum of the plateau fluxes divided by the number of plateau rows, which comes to 88.9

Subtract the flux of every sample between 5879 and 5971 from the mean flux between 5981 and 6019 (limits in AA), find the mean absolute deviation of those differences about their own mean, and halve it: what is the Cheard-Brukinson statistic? 2.79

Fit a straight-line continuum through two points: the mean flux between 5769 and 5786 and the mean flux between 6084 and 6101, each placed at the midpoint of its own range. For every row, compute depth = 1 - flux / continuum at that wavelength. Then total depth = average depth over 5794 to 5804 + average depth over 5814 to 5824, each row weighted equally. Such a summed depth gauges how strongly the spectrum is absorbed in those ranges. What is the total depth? -0.11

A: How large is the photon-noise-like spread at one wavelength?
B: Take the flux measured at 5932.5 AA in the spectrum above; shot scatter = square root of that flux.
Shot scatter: 9.509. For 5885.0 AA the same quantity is 9.358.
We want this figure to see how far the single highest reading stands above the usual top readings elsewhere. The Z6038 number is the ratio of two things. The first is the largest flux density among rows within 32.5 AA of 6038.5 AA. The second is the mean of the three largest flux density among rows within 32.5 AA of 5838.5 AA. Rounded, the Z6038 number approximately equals 0.97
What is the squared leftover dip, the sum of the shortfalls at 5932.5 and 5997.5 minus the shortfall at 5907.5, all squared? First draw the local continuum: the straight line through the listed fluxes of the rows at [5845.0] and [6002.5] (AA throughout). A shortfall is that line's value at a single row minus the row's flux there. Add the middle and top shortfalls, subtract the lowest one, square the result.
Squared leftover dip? 15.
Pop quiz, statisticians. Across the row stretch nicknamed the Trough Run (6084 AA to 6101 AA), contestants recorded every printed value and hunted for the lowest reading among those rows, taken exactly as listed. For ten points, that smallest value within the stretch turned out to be 85.23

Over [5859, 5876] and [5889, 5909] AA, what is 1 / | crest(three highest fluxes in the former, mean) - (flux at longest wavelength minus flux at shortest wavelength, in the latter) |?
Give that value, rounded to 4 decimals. 0.0207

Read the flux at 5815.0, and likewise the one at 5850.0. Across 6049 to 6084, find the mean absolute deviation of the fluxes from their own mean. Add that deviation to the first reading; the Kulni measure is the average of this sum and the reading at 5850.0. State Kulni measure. 90.1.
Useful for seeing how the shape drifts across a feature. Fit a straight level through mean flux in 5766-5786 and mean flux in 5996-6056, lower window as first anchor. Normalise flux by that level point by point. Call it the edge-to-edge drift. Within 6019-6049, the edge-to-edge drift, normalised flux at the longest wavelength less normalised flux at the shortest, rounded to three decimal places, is 0.123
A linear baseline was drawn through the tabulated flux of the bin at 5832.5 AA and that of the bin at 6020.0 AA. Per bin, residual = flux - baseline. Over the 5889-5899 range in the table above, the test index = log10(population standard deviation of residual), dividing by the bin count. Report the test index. 1.1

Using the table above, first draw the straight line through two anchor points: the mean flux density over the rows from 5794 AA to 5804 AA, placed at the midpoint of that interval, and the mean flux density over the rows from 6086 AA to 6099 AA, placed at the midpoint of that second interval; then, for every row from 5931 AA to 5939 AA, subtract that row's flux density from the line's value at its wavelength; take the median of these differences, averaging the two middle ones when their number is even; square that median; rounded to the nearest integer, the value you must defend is 0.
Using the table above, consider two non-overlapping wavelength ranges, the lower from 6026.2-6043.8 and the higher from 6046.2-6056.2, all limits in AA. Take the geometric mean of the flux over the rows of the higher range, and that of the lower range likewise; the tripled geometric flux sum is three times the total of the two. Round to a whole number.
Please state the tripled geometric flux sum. 546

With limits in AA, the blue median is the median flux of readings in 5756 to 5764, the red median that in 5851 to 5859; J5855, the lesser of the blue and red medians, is 88.5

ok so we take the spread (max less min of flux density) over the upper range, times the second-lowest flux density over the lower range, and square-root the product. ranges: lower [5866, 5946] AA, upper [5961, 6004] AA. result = 26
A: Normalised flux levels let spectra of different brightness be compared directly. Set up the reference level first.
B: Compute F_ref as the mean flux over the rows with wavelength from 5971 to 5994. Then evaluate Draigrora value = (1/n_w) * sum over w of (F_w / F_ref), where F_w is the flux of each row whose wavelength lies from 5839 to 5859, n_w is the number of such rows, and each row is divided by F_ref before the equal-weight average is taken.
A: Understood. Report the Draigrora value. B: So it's 1.01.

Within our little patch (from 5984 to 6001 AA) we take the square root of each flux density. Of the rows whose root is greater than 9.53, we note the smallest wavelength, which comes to 5992.5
